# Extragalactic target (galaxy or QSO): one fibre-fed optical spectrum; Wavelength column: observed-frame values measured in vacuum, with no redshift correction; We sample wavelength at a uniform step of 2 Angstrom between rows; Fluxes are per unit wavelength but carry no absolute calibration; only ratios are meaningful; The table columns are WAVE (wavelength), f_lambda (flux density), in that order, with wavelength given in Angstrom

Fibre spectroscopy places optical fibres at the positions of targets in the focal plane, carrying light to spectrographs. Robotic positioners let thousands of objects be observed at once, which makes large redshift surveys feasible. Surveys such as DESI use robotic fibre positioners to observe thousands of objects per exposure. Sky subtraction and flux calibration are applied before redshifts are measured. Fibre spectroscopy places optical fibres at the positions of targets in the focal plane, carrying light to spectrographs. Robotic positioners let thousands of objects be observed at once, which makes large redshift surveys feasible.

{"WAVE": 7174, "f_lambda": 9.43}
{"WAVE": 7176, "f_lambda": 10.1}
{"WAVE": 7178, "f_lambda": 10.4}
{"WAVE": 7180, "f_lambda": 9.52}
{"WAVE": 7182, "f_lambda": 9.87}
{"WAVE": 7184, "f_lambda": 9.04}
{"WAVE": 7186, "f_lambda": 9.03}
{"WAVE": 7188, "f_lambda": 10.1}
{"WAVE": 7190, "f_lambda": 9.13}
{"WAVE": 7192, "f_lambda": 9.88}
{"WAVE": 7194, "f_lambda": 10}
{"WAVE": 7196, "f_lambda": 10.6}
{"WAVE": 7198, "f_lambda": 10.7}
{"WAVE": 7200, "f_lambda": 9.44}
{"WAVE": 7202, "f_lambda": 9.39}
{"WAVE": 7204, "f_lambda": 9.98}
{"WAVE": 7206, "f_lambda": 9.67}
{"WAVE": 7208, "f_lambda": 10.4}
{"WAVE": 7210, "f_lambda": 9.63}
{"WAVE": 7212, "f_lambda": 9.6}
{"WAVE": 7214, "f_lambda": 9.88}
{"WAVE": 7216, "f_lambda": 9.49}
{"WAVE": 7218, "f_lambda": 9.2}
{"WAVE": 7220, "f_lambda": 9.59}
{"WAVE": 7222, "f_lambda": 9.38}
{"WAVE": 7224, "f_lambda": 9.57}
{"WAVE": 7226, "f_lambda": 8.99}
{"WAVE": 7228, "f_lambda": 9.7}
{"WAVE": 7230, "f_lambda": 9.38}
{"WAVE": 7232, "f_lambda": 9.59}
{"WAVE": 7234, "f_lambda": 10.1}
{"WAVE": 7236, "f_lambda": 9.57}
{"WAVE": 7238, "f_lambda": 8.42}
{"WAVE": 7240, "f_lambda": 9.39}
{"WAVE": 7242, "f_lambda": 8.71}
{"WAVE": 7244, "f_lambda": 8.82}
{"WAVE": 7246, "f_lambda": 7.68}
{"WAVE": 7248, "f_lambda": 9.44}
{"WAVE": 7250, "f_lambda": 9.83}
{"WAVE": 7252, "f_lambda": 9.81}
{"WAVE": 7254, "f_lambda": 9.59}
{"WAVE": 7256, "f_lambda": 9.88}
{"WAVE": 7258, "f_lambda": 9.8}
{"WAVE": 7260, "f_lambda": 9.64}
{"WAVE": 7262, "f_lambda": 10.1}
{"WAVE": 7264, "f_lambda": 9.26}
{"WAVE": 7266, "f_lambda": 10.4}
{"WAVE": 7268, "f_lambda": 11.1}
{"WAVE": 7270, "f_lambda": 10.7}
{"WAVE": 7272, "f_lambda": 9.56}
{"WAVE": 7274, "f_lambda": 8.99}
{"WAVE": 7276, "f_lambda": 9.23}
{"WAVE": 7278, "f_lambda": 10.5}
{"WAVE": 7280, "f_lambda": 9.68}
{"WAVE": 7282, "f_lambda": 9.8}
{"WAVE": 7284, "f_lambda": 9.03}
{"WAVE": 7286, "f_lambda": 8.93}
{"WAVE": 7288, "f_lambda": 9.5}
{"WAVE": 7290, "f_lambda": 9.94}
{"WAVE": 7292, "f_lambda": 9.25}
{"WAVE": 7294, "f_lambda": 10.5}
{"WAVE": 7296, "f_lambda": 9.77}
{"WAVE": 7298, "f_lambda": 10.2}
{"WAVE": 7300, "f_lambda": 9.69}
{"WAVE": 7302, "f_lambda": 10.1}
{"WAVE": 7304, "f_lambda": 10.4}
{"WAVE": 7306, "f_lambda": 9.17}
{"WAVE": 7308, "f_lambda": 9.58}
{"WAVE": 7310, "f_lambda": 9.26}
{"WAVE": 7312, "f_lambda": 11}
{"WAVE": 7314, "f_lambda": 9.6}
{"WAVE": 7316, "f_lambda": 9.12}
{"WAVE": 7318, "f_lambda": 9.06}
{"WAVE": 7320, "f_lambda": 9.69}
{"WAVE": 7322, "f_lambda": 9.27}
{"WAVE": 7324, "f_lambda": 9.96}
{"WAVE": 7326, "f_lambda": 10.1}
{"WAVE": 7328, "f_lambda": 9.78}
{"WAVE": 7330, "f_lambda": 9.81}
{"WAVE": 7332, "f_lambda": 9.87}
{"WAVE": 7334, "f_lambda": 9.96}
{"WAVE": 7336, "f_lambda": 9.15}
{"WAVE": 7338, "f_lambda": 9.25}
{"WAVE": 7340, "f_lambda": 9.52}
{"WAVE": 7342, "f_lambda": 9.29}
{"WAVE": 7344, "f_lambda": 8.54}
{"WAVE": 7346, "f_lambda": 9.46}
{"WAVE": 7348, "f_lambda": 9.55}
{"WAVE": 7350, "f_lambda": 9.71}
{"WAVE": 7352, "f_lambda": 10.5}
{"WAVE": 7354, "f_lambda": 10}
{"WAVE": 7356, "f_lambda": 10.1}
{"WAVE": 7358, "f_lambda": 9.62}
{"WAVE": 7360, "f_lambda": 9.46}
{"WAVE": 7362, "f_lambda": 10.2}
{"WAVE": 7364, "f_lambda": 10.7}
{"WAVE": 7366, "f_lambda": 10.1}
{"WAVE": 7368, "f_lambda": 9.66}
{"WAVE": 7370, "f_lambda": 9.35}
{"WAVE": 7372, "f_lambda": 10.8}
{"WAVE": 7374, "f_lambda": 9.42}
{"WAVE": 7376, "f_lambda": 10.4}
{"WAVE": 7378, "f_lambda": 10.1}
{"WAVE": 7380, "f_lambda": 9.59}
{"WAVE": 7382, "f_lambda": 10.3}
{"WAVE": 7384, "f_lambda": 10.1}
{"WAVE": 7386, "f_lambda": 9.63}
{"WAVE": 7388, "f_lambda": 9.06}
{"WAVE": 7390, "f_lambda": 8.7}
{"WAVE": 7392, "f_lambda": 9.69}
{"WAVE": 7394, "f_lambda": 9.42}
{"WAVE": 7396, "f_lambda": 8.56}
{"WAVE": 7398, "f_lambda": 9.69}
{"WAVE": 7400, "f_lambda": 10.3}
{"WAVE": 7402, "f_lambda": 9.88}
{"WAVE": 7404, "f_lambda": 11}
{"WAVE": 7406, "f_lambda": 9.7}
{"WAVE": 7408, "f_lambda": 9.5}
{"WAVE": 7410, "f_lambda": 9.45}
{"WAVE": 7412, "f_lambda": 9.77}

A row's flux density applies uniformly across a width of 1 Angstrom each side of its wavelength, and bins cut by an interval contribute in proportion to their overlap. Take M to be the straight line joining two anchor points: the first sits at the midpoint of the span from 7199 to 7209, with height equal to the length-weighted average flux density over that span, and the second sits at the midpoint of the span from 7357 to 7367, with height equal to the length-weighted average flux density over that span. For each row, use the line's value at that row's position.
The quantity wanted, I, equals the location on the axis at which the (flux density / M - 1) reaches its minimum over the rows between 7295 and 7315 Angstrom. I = 7306 Angstrom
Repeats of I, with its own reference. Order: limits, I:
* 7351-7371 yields 7370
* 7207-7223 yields 7218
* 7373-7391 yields 7390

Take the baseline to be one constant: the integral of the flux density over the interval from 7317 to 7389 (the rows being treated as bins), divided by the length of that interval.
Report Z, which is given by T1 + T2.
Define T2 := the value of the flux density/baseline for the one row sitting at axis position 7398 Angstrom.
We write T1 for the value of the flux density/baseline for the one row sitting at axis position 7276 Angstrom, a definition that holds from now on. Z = 1.94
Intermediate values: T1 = 0.947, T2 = 0.99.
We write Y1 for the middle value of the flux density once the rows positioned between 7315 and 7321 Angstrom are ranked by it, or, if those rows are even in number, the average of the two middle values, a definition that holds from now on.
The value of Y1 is 9.1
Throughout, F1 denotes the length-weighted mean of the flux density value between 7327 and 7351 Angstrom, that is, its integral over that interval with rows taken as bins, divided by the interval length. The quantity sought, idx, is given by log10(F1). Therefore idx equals 0.98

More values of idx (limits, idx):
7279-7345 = 0.98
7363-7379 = 1.00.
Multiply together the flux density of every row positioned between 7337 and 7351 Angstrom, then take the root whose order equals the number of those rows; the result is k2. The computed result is 9.32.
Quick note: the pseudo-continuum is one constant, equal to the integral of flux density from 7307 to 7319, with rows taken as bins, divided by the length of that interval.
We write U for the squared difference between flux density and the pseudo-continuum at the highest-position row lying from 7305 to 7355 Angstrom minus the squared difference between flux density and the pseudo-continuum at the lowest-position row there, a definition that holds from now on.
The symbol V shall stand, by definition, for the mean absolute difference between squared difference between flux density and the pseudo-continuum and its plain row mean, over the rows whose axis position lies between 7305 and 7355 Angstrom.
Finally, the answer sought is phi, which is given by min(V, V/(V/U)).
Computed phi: -0.03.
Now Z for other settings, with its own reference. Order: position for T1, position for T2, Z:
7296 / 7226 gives 1.92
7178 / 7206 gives 2.06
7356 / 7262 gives 2.07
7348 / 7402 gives 1.99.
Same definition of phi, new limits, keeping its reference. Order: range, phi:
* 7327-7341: -0.02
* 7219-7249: 0.03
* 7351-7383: -0.32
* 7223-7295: 0.47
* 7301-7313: 0.51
